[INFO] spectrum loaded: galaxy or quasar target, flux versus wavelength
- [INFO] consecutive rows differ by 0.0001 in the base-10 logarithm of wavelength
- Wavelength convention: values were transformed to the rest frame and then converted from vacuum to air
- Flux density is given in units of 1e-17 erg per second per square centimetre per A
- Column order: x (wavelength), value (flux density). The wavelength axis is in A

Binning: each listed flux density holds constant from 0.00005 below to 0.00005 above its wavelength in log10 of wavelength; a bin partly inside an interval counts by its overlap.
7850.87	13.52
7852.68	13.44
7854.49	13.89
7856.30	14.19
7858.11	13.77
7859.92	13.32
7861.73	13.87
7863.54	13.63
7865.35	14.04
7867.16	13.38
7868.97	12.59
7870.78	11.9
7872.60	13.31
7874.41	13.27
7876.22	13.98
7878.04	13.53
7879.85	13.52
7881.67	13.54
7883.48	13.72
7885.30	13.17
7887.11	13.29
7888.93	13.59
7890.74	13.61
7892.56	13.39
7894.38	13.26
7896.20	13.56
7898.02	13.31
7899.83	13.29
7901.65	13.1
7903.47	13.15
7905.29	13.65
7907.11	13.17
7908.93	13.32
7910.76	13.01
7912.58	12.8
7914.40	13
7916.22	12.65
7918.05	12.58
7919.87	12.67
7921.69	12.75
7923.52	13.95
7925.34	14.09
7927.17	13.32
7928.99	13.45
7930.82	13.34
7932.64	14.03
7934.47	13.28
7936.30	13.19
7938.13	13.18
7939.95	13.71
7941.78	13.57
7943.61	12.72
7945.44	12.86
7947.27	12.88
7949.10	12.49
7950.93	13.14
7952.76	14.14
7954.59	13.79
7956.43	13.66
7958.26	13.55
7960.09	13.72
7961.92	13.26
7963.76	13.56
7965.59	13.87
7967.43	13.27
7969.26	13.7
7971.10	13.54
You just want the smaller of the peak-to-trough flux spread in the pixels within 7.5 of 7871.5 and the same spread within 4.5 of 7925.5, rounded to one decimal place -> 1.3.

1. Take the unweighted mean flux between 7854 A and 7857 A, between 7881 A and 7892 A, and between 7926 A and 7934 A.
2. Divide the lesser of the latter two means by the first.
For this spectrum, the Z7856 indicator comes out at 0.961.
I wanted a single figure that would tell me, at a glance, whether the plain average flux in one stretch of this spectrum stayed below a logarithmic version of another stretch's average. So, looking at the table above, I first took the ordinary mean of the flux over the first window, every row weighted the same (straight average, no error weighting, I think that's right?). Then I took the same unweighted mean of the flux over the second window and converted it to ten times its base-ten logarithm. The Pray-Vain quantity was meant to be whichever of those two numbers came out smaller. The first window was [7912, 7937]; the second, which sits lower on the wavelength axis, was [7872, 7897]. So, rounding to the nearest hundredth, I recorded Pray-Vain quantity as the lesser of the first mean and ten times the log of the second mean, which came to 11.30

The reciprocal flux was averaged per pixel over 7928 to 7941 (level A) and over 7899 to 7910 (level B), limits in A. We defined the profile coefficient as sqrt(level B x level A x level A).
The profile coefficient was 0.0204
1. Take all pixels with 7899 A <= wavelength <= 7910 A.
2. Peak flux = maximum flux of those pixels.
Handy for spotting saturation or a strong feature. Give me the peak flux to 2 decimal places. 13.65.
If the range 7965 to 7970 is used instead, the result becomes 13.87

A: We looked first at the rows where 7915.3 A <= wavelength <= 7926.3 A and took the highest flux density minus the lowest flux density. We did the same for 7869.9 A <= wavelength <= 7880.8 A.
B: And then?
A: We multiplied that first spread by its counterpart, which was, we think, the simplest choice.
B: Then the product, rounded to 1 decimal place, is 3.1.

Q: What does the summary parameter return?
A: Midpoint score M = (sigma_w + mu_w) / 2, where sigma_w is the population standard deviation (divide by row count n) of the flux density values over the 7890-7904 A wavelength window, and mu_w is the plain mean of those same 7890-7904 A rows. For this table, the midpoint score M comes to 6.75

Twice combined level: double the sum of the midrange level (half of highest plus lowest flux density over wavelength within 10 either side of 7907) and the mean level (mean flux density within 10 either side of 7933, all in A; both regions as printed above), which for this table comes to 53.4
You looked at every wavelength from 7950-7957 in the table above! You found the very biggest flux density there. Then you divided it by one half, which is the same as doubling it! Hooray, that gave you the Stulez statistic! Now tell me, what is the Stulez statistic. 28.3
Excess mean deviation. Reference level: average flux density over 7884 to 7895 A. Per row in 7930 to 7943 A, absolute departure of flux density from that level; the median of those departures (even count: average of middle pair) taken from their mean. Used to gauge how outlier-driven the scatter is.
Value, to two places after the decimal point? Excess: 0.05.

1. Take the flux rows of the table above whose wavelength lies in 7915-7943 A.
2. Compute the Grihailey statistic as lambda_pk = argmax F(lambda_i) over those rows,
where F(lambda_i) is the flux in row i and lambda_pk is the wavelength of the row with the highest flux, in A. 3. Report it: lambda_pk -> 7925.34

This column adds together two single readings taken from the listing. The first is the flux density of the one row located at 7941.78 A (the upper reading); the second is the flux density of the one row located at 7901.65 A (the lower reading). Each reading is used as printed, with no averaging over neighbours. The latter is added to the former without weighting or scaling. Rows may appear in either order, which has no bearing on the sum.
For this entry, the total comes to 26.7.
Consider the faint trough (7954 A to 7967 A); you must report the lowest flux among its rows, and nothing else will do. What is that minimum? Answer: 13.26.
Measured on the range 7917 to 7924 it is 12.58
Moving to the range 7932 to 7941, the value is 13.18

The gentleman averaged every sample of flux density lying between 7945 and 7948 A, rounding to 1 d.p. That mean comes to 12.9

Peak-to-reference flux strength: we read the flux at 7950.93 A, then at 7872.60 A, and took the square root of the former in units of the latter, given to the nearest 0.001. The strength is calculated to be 0.994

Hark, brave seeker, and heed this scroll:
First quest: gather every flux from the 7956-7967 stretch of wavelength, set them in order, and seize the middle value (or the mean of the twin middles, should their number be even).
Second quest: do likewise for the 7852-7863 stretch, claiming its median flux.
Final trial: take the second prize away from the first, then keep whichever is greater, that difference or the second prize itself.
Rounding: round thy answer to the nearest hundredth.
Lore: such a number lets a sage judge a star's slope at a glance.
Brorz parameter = 13.82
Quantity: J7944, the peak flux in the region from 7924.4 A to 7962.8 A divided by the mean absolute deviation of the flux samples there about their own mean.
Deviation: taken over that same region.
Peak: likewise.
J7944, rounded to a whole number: 40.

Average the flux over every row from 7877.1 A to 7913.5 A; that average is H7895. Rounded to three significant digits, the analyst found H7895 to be 13.3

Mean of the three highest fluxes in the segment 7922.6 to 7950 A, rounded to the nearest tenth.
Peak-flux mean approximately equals 14.0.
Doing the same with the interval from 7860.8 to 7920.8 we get 14.0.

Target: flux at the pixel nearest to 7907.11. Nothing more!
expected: 13.17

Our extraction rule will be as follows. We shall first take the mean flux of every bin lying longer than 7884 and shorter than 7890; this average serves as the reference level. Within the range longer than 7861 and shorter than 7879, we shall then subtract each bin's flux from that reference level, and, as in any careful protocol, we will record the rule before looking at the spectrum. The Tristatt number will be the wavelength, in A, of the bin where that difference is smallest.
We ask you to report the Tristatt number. 7865.35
